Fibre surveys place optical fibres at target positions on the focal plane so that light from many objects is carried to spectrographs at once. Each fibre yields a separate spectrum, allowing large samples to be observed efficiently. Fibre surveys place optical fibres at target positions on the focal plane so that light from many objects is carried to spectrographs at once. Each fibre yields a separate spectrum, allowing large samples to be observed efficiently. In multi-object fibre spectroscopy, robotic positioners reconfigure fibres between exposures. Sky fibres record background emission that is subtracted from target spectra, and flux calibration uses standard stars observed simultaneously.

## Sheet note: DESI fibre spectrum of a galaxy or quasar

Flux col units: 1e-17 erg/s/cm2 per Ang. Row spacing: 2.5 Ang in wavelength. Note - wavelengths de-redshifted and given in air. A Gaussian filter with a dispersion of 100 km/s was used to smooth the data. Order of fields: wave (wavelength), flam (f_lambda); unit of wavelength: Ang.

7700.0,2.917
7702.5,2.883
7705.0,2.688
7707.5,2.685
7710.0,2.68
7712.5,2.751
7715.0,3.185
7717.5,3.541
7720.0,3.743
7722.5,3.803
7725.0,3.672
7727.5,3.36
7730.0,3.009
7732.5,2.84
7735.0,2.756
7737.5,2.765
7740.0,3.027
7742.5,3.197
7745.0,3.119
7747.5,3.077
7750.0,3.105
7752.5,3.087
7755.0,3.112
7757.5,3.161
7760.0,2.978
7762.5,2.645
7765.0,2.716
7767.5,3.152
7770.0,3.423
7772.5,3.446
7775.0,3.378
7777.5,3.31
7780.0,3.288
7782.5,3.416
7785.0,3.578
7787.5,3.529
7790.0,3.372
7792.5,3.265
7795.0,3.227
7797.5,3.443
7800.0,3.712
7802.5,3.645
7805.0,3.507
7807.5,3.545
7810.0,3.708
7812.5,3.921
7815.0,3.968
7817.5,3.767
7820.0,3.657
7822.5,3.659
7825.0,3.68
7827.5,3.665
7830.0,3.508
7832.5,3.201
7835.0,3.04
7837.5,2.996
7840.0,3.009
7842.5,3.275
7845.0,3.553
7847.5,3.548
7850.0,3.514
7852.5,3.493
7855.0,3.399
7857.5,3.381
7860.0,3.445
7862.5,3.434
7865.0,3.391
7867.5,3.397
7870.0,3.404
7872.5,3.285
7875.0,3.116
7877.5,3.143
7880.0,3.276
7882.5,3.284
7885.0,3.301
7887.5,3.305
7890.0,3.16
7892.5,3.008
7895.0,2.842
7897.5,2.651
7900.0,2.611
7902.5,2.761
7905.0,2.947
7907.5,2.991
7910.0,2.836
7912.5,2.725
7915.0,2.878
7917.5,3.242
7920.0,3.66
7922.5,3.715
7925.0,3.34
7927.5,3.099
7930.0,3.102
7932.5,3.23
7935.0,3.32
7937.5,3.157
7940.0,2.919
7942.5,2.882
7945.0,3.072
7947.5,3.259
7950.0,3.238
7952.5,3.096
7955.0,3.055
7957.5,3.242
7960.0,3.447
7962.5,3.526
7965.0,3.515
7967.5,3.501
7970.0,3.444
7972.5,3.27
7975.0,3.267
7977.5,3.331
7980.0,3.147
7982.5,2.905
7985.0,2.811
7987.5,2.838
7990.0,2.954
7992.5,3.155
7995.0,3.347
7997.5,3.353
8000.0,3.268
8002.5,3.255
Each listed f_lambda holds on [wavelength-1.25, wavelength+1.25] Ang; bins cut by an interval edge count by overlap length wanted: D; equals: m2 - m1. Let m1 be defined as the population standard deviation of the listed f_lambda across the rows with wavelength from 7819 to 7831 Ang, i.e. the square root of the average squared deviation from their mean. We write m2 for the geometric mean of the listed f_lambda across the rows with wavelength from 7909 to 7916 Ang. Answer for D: 2.7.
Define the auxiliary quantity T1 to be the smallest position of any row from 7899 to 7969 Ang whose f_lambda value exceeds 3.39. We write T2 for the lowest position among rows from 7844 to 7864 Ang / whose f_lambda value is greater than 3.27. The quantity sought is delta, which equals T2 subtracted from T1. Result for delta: 75.0 Ang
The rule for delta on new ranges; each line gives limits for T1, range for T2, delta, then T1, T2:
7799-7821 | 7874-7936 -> -80.0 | 7800.0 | 7880.0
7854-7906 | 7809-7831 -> 45.0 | 7855.0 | 7810.0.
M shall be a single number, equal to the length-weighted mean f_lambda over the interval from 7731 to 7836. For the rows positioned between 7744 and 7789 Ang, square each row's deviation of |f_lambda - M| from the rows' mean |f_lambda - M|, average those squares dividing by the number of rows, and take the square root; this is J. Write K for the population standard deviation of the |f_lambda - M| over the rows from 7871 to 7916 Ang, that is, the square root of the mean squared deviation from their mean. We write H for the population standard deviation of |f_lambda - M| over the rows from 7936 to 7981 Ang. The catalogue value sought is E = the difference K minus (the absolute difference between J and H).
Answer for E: 0.173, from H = 0.11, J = 0.17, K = 0.230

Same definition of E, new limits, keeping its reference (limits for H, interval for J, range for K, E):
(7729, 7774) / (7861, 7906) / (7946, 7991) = 0.102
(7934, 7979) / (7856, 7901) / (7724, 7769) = 0.087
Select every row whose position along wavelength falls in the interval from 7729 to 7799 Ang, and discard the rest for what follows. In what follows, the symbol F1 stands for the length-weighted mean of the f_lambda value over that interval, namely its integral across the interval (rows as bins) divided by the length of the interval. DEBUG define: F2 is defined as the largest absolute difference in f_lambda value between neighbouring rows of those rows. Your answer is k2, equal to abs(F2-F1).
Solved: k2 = 2.72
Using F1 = 3.16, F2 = 0.44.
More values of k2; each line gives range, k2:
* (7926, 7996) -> 2.94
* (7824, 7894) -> 3.02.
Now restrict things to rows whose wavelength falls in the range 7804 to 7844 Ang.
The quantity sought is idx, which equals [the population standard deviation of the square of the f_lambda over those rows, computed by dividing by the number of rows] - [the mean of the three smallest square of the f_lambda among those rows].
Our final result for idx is -7.0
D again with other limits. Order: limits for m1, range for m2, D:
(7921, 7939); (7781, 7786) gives 3.3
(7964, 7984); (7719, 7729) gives 3.5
